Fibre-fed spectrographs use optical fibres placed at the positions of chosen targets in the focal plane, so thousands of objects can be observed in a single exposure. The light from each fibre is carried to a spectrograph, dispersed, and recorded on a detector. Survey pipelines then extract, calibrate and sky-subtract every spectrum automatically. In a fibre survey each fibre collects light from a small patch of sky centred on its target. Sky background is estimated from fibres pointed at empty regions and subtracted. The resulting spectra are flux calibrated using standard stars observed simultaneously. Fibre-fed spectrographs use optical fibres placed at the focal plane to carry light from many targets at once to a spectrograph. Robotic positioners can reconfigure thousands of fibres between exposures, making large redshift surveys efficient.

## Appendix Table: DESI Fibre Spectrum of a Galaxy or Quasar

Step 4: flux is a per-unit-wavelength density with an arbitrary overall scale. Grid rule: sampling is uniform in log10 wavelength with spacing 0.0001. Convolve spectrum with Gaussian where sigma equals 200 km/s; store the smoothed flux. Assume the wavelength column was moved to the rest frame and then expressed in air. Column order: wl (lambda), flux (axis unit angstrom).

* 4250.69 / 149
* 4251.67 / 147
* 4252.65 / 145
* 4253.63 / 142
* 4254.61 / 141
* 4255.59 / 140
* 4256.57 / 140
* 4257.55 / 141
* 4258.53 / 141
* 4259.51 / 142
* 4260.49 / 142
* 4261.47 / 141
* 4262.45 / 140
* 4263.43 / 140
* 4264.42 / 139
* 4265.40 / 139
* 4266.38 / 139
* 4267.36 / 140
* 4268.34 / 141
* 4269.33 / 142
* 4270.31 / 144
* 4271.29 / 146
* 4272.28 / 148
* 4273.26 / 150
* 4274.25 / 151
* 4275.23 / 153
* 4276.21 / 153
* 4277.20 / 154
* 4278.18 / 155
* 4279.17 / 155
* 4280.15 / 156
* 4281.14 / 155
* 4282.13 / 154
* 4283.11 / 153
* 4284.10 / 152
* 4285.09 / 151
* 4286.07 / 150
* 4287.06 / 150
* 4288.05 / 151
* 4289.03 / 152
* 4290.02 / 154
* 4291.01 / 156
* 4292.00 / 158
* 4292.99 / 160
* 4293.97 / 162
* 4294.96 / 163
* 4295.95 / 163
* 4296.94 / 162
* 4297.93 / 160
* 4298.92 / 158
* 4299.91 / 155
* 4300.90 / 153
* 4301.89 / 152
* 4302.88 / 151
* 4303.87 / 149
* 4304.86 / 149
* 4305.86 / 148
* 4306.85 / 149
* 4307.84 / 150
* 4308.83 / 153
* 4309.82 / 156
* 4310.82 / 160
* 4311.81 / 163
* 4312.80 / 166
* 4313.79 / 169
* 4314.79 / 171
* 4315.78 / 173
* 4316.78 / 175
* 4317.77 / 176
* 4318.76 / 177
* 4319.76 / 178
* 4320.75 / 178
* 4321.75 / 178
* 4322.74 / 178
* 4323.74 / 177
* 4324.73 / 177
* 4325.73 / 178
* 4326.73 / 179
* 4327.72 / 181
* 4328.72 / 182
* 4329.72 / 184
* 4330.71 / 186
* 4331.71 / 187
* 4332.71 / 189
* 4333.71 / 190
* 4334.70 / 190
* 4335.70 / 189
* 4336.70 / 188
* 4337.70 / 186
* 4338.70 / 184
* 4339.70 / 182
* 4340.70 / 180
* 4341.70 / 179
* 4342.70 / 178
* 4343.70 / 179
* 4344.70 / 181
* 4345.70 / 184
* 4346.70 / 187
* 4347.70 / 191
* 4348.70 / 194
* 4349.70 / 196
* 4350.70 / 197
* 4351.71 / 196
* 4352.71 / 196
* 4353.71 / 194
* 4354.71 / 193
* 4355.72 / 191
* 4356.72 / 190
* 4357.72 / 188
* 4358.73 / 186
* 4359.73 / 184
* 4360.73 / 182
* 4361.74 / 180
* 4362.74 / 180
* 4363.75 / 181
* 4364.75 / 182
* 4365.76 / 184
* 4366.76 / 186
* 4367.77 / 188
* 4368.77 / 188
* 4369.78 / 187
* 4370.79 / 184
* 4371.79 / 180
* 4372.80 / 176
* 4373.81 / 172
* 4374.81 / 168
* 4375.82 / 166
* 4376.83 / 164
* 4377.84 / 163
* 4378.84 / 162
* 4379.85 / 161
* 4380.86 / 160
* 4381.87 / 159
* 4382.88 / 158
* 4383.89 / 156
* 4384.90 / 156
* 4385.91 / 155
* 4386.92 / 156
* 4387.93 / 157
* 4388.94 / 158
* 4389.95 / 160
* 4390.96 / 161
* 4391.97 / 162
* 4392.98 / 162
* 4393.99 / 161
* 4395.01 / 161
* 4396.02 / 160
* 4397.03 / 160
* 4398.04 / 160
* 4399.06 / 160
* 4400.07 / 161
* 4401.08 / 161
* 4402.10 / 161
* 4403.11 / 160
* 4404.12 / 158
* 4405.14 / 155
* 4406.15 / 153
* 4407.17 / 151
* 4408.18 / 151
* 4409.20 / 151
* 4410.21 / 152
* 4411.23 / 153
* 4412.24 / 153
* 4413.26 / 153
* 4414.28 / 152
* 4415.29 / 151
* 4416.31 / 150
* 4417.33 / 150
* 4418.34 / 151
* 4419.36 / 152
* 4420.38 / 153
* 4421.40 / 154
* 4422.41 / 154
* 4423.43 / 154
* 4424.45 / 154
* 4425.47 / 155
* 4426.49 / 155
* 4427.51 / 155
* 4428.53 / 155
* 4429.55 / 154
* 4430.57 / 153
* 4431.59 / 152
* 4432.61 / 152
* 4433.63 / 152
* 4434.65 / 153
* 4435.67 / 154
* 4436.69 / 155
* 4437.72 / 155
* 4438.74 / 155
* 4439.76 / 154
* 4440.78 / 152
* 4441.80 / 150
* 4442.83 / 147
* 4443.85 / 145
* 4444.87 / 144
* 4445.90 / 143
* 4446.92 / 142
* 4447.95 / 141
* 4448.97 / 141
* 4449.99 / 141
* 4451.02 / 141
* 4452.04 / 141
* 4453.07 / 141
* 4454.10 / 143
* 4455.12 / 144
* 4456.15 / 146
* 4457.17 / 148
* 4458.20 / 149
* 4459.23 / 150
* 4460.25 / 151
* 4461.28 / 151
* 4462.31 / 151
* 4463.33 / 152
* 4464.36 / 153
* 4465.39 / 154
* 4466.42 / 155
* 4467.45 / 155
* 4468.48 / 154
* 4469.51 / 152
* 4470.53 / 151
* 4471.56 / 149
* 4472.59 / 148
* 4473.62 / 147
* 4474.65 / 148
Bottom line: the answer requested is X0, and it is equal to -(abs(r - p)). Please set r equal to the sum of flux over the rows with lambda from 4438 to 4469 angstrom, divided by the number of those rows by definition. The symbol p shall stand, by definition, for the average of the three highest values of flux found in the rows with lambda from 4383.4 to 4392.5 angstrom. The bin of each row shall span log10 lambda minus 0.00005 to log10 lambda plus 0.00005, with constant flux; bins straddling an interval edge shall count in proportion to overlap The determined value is -13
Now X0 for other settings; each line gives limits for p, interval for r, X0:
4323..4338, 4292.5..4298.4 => -28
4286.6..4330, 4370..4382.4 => -14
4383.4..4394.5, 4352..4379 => -20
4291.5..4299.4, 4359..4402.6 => -5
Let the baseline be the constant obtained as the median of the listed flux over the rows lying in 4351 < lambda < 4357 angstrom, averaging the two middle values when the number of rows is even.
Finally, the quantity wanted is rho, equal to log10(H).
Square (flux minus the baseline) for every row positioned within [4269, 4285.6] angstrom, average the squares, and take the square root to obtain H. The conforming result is 1.63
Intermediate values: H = 42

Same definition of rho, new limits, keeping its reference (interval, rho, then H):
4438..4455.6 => 1.69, 49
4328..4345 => 1.00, 10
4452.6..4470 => 1.64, 44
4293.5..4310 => 1.59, 39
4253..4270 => 1.72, 53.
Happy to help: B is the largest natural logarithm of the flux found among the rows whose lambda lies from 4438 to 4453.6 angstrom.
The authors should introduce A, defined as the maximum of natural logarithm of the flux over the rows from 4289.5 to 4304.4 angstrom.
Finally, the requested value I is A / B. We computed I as 1.01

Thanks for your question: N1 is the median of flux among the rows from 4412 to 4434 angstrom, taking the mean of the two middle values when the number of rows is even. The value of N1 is 153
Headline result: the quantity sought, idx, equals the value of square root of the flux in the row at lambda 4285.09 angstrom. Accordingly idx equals 12.3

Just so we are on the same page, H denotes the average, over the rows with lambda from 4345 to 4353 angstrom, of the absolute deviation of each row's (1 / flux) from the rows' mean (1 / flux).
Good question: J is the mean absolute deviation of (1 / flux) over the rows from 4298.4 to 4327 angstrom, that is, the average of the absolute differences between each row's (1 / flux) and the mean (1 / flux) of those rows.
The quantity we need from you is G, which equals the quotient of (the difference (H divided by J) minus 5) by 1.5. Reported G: -3.16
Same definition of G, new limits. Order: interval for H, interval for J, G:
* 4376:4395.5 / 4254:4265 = -1.78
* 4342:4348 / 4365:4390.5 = -3.11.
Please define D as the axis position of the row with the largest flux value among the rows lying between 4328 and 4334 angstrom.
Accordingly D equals 4333.71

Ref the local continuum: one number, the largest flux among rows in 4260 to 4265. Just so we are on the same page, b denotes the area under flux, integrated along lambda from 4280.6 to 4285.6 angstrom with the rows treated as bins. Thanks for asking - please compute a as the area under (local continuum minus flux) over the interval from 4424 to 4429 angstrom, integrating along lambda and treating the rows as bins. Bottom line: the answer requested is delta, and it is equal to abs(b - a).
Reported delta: 829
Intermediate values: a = -64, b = 765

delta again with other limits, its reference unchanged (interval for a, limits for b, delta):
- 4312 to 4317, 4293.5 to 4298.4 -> 934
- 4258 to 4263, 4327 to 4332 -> 915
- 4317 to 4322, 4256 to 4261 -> 883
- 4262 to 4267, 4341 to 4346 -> 887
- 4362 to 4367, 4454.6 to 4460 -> 1000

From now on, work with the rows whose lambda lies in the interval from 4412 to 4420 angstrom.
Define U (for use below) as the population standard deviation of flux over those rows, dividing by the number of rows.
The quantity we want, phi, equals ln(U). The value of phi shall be 0.11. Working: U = 1.1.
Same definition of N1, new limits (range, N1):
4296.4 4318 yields 157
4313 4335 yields 178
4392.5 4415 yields 159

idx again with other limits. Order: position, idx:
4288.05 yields 12.3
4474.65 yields 12.2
